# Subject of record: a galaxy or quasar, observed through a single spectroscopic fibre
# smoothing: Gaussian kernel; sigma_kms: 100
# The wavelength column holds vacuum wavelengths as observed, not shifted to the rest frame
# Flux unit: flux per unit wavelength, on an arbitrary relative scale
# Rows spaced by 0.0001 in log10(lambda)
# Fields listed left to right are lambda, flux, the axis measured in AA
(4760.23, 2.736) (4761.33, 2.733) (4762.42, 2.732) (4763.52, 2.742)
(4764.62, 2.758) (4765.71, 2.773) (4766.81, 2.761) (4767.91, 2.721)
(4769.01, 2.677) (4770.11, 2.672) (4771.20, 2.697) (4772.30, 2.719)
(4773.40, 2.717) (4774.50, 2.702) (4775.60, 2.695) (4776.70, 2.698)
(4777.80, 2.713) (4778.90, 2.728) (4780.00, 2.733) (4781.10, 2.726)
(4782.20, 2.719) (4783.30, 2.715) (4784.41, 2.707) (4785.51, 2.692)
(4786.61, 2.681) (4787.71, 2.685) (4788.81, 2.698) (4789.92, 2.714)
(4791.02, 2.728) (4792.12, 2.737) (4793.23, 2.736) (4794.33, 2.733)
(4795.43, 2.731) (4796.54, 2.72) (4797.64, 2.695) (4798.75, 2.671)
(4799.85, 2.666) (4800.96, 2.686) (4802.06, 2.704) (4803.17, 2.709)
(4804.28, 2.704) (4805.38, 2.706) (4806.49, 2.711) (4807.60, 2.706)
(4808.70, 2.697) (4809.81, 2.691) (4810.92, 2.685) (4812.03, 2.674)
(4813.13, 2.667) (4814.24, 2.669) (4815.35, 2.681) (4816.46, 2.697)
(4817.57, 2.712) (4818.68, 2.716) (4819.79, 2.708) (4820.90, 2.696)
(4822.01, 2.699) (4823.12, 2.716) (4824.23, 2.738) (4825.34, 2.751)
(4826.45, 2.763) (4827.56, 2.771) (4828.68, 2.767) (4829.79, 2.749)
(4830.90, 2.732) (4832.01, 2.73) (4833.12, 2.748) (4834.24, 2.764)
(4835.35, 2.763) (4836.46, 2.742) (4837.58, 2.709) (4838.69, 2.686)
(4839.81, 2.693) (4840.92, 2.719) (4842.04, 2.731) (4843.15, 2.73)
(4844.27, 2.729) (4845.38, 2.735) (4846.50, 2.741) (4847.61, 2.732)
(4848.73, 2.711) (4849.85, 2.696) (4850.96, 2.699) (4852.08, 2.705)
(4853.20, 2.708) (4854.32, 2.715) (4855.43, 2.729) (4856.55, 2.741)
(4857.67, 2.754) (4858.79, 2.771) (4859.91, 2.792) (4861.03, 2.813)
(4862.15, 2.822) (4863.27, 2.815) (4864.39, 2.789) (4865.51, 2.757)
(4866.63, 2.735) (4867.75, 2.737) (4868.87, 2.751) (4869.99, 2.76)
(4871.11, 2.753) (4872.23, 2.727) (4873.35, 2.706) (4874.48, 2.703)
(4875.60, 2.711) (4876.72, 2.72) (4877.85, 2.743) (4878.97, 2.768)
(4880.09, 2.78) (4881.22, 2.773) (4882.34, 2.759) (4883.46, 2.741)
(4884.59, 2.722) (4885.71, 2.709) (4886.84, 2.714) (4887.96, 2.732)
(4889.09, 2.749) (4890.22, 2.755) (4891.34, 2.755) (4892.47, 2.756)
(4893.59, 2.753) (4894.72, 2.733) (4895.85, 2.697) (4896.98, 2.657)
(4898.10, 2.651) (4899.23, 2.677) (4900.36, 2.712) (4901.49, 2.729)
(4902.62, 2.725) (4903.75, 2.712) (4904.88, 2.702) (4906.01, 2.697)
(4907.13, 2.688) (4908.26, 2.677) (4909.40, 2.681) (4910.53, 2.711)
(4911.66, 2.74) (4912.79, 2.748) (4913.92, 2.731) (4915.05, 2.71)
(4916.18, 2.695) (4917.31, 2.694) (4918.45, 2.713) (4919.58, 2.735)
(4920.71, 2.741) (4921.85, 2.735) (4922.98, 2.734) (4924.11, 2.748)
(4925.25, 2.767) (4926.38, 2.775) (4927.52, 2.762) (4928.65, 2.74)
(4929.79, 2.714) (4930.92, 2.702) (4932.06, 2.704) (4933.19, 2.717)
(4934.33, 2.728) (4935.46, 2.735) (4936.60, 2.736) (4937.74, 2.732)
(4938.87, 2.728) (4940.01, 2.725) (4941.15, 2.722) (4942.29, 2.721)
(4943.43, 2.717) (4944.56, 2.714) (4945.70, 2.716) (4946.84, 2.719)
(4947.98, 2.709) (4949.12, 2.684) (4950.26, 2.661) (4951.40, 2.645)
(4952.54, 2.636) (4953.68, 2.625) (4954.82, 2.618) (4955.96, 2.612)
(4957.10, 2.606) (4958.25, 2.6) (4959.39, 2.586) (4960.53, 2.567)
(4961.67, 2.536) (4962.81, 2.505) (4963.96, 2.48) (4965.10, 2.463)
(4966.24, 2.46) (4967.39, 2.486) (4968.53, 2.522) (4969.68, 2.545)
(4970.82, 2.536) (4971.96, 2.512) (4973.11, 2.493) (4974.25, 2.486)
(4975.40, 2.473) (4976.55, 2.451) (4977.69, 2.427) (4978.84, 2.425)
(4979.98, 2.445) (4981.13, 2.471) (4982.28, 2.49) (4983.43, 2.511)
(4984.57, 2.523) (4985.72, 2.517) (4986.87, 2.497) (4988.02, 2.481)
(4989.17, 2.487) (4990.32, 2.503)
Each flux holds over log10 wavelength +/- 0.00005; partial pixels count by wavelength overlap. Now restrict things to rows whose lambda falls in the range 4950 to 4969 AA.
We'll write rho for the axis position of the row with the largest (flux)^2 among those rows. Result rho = 4950.26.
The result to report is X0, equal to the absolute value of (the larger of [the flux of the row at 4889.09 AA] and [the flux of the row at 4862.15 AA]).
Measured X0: 2.82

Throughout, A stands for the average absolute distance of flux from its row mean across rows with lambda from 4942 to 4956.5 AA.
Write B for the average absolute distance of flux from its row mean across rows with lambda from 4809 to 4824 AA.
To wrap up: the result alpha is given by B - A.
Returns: -0.025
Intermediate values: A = 0.039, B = 0.014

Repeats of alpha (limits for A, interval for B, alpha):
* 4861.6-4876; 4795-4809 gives -0.016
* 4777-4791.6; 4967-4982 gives 0.017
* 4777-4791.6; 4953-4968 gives 0.043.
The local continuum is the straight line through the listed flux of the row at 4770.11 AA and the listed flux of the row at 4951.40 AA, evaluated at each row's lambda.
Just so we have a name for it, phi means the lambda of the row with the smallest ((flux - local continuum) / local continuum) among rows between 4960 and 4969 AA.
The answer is 4966.24 AA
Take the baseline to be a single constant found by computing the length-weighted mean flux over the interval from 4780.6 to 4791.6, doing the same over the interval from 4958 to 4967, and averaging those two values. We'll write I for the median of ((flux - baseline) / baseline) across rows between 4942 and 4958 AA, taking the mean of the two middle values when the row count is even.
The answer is 0.022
